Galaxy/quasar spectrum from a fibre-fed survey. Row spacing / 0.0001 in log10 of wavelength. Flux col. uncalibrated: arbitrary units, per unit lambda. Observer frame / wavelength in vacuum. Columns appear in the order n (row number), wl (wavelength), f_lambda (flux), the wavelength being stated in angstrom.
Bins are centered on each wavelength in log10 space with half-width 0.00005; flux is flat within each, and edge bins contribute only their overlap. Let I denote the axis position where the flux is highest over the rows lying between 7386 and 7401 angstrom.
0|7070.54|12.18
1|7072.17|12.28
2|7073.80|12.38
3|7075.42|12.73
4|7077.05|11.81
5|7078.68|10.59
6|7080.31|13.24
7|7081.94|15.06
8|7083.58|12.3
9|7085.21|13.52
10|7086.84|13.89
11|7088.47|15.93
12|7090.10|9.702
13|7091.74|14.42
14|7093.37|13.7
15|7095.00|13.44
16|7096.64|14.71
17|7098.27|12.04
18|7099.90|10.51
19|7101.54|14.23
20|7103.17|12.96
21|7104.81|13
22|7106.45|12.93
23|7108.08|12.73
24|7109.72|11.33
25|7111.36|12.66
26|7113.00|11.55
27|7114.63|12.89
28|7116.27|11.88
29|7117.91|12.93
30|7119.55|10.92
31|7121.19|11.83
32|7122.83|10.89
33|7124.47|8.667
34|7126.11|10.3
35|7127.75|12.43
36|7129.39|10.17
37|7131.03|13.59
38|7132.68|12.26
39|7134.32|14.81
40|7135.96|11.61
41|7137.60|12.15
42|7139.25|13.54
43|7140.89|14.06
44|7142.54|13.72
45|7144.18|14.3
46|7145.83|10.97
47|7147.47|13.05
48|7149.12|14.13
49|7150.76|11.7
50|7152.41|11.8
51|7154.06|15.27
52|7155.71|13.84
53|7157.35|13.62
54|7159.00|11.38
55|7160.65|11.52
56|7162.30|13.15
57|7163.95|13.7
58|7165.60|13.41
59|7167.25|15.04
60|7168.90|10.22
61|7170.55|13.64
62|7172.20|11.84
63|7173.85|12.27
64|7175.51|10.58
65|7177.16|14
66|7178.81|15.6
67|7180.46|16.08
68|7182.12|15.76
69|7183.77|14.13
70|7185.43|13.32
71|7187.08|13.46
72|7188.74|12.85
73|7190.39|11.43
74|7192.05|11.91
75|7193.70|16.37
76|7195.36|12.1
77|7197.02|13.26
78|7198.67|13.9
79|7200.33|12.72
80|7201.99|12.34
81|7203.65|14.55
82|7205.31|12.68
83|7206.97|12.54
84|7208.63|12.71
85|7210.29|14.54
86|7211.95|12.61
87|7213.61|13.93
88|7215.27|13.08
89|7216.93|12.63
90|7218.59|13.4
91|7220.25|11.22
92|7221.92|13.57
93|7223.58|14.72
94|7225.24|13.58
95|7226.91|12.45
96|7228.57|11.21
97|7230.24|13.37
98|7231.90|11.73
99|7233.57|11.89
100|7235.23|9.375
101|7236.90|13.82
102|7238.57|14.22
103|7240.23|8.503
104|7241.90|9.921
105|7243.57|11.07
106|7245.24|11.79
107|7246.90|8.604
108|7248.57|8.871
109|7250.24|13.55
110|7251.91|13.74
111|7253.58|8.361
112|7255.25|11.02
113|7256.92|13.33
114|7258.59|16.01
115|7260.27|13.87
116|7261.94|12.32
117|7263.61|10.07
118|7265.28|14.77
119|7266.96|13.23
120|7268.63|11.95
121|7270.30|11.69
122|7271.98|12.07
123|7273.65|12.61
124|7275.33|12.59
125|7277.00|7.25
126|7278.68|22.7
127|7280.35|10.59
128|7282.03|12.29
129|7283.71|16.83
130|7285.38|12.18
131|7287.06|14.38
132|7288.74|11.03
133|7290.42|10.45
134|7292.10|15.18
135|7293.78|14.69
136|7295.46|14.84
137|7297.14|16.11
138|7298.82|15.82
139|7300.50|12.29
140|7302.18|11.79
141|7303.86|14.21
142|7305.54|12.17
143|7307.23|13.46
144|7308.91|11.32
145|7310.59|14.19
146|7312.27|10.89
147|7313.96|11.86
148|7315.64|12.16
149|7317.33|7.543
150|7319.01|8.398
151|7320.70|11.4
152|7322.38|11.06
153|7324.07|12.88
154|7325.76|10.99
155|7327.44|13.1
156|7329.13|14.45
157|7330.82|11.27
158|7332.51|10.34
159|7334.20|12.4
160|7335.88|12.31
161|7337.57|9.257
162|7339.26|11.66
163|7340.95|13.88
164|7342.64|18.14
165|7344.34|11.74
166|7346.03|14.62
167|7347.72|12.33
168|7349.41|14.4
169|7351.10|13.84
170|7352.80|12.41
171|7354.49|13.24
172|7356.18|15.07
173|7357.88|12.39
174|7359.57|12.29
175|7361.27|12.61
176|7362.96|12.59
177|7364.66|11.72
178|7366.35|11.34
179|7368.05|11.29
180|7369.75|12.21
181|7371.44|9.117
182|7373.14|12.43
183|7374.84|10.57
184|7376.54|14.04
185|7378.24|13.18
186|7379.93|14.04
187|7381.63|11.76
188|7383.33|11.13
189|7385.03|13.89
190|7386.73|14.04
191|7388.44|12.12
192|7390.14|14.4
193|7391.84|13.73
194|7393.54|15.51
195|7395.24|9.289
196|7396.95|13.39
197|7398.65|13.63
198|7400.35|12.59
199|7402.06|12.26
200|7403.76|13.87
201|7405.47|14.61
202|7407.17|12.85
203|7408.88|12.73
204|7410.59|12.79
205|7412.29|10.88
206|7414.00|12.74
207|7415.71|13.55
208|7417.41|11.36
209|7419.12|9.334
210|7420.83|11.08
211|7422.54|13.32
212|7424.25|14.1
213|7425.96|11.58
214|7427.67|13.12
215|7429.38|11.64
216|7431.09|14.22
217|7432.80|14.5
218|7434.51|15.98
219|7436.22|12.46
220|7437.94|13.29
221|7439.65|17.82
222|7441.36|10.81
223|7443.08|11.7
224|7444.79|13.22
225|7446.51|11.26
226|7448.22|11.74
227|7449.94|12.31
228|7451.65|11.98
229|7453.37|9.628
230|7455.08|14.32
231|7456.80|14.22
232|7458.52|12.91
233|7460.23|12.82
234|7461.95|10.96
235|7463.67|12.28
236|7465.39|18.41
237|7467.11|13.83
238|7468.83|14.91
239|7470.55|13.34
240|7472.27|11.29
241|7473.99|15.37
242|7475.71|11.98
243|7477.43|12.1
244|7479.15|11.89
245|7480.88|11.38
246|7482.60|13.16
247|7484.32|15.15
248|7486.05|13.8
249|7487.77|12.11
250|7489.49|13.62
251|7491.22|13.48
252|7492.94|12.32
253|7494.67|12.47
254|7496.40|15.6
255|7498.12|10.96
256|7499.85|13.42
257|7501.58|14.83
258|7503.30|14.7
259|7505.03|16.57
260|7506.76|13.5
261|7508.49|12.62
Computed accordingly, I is 7393.54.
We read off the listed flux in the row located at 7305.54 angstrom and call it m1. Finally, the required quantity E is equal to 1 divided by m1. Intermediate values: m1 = 12.17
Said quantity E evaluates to 0.082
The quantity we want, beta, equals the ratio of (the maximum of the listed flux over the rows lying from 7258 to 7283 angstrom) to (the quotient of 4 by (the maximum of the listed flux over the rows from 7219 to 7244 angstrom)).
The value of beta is 84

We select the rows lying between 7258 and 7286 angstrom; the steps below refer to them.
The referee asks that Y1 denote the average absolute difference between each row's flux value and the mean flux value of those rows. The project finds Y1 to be 2.20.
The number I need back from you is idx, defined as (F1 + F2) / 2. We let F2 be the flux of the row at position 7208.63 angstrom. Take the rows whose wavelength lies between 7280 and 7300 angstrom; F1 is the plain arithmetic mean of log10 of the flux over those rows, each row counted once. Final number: 6.9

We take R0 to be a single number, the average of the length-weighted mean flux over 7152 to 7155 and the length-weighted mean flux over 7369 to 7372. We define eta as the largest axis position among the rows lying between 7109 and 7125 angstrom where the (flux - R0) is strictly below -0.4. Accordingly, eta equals 7124.47 angstrom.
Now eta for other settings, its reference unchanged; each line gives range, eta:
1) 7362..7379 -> 7374.84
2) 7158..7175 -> 7172.20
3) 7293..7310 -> 7308.91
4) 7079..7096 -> 7090.10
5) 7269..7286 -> 7280.35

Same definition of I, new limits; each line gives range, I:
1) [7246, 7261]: 7258.59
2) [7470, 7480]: 7473.99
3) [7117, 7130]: 7117.91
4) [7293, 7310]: 7297.14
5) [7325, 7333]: 7329.13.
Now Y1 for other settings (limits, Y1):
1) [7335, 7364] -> 1.35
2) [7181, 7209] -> 0.99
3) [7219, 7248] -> 1.53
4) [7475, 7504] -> 1.14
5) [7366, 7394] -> 1.38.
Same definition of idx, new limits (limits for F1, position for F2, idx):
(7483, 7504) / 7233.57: 6.5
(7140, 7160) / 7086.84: 7.5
